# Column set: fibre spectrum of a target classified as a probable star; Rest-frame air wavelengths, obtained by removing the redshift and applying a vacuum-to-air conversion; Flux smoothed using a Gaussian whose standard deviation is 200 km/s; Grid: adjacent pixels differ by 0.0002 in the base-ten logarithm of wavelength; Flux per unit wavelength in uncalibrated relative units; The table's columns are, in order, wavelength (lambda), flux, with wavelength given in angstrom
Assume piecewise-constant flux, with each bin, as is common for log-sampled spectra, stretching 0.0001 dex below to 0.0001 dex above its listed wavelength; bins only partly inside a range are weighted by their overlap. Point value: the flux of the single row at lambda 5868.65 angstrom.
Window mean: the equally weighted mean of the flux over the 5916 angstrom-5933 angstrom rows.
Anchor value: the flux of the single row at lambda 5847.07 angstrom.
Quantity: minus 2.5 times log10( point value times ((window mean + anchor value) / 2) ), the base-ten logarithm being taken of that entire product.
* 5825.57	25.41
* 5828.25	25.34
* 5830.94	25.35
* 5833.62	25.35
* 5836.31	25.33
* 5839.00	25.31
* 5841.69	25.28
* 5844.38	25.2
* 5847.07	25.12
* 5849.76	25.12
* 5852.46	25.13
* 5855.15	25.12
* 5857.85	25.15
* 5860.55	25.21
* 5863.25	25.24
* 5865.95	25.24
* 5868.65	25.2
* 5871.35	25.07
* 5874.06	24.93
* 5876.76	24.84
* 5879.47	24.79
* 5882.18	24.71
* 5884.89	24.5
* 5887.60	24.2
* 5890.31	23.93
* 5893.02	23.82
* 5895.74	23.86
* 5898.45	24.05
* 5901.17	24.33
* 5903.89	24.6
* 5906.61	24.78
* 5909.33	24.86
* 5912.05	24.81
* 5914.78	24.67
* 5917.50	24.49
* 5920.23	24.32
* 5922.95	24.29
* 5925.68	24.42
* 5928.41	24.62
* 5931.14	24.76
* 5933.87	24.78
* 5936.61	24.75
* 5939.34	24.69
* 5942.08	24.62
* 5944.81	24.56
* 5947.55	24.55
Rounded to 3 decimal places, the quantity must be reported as -6.990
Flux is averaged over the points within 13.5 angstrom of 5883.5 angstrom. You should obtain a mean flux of 24.5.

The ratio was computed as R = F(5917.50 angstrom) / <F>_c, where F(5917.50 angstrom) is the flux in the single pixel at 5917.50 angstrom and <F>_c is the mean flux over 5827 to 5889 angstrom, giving 0.977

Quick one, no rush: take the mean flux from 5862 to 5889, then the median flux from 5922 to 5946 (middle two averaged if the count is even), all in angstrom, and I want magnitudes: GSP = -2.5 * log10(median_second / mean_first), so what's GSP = 0.0111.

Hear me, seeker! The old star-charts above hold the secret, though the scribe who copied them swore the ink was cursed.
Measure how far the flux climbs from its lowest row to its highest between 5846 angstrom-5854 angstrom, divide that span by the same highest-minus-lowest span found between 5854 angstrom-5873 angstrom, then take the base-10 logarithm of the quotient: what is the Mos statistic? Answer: -1.2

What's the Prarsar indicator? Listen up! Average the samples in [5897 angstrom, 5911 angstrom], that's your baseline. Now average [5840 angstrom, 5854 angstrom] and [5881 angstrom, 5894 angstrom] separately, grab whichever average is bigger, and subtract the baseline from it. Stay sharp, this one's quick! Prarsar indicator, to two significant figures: 0.65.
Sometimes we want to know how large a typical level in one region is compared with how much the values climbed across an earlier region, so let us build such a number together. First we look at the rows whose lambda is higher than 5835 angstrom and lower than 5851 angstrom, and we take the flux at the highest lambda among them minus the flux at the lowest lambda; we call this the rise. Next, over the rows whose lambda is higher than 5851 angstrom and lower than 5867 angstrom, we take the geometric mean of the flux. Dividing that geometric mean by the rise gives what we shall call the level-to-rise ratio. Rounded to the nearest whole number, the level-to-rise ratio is -120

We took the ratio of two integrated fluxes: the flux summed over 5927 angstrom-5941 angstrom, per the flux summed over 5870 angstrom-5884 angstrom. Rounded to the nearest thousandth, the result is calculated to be 0.994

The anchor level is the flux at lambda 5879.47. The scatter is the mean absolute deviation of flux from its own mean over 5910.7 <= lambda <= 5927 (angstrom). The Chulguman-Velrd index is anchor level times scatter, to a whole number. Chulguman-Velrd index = 4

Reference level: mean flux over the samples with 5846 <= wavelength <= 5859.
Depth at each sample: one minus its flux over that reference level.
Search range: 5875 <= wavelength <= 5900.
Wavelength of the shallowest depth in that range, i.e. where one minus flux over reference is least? 5876.76 angstrom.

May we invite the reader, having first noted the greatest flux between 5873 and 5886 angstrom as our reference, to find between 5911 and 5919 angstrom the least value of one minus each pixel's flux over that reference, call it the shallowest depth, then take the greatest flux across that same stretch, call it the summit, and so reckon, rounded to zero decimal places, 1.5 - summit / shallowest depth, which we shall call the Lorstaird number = -5153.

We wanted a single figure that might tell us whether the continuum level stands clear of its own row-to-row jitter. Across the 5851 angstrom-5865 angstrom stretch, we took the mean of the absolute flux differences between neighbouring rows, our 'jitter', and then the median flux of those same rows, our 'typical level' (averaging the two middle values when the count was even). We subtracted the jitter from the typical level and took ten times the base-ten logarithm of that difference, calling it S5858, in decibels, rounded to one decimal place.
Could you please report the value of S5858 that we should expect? 14.0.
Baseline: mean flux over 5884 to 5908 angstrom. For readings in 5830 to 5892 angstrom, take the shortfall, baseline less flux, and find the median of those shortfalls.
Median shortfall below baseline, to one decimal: -0.9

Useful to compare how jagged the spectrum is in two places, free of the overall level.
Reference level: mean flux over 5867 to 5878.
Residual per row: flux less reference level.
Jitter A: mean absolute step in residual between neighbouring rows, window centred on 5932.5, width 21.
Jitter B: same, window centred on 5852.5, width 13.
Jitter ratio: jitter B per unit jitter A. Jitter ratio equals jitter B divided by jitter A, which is 0.13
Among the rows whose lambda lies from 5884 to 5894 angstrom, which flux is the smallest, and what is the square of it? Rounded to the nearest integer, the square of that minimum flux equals 567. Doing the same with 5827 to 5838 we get 642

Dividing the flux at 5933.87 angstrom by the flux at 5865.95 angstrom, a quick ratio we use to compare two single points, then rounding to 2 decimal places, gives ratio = 0.98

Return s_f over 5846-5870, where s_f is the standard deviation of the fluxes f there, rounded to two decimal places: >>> 0.05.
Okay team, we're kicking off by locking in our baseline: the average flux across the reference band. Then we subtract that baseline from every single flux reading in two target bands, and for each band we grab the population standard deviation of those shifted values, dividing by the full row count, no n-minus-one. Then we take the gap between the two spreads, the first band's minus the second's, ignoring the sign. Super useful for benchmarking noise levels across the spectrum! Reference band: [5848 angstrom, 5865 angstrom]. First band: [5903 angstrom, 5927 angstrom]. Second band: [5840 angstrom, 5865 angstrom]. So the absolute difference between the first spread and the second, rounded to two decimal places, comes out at 0.14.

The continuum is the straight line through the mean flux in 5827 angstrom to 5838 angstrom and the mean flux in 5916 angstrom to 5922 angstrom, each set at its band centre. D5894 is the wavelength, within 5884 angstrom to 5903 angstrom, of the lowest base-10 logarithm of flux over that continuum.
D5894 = 5893.02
